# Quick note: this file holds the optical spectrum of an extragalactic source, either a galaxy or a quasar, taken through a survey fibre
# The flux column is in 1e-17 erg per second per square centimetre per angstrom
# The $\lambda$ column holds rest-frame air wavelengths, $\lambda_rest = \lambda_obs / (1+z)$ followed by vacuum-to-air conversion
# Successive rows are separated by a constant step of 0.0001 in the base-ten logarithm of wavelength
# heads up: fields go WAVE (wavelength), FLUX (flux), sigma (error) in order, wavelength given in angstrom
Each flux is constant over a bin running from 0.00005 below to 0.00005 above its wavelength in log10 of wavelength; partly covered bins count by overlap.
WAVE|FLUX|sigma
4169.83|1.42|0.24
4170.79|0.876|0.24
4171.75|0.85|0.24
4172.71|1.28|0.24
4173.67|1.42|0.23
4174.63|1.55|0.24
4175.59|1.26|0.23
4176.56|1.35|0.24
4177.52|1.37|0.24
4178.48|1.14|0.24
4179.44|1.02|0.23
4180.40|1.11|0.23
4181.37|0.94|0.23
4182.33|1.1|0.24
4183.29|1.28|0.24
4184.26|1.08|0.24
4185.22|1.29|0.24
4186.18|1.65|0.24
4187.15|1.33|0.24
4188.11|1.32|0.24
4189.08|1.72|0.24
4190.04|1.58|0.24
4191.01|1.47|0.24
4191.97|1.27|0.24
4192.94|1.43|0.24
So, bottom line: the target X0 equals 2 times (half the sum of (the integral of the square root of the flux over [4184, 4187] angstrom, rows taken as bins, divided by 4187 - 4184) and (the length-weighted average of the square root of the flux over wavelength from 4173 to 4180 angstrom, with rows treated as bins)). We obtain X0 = 2.30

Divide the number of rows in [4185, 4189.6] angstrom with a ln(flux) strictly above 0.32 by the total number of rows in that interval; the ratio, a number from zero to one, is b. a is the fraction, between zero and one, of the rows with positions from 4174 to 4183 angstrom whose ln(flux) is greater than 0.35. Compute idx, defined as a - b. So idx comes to -0.29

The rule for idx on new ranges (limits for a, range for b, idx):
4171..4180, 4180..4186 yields 0.22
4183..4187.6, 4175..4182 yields 0.20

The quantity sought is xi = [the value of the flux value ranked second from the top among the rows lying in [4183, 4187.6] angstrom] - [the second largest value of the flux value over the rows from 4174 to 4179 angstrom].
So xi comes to -0.04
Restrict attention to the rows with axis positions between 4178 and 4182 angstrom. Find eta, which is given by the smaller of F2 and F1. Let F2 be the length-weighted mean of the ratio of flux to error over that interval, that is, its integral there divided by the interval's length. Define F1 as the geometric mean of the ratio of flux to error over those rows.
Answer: 4.5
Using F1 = 4.5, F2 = 4.5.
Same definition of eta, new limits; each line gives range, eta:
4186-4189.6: 6.2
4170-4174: 4.5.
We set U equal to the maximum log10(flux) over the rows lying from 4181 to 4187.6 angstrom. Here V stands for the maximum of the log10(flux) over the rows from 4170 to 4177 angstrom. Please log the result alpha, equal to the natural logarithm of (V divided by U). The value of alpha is -0.1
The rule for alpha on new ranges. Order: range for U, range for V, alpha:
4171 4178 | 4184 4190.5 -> 0.2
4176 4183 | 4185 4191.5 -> 0.5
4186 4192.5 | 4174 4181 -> -0.2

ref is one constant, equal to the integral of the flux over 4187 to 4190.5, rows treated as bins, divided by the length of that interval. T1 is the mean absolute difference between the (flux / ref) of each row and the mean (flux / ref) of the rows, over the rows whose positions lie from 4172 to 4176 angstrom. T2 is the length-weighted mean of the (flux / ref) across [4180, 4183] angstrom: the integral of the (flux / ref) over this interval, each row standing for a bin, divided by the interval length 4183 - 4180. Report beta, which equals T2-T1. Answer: 0.64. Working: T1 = 0.072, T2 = 0.71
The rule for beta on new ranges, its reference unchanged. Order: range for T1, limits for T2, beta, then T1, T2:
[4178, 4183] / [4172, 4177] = 0.85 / 0.044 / 0.90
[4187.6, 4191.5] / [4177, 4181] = 0.68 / 0.085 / 0.77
